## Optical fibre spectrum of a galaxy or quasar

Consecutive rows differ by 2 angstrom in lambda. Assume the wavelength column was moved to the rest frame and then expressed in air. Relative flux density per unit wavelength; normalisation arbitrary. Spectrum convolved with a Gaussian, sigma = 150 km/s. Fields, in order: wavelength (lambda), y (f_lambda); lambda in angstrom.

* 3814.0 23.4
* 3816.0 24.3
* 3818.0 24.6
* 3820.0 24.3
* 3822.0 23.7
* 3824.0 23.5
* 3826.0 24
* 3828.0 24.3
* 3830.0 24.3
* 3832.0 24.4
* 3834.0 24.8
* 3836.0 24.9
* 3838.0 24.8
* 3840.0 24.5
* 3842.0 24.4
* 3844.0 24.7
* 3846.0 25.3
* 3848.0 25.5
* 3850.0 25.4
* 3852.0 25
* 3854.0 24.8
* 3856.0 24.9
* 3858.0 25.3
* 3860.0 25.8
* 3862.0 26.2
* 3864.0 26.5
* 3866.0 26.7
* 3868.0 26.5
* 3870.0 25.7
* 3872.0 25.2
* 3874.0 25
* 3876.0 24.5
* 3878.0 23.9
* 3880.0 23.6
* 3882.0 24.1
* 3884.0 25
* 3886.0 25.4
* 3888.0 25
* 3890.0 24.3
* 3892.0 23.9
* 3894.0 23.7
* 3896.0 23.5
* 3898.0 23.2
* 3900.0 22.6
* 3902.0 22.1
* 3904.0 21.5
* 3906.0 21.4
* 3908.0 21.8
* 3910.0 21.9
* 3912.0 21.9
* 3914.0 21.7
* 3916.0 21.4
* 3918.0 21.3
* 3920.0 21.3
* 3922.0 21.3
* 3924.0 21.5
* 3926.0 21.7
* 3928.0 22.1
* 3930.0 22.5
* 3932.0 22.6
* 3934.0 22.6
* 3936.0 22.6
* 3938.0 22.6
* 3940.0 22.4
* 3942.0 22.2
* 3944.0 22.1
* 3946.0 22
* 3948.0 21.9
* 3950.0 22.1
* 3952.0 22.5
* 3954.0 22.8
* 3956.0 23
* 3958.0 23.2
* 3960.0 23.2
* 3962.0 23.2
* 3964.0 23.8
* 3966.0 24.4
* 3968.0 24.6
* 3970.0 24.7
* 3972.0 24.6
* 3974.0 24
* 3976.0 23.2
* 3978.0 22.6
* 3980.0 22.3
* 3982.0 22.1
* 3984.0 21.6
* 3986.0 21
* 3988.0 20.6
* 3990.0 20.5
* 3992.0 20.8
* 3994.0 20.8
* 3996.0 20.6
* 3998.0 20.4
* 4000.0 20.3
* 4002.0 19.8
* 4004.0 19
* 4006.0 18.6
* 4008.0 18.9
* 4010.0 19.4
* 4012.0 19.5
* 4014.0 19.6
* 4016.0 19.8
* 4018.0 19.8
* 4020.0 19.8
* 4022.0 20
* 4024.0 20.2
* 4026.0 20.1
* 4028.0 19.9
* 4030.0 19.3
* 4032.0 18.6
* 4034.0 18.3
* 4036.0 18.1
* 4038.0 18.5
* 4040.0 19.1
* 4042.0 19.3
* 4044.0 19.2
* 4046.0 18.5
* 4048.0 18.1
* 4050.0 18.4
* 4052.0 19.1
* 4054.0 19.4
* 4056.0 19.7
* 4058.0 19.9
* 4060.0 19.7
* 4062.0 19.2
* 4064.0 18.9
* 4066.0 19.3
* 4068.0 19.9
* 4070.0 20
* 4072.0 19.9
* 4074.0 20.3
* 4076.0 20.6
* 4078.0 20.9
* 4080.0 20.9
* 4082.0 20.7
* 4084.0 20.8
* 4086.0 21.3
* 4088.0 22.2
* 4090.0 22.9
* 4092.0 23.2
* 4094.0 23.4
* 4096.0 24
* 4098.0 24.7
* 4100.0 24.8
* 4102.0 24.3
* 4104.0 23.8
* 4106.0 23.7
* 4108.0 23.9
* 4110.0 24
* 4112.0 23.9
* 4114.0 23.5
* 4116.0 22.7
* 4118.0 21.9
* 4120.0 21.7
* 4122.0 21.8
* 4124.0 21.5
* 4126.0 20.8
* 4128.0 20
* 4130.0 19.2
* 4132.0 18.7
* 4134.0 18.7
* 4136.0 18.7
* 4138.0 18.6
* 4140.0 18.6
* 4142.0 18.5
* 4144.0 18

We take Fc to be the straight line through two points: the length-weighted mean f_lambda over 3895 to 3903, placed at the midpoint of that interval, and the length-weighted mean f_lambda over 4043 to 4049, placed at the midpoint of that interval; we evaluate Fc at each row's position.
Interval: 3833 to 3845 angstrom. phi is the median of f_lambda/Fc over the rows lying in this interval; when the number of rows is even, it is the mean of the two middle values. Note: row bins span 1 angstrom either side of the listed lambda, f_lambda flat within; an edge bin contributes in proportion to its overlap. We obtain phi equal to 1.01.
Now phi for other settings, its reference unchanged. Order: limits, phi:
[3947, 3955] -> 1.04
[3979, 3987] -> 1.07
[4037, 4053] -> 1.01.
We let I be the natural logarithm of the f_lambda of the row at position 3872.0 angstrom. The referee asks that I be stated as 3.23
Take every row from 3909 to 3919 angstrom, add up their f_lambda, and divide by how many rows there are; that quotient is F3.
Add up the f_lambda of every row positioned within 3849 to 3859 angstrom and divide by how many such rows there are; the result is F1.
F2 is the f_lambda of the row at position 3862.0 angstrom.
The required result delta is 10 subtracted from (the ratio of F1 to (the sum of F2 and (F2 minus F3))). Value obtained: -9.18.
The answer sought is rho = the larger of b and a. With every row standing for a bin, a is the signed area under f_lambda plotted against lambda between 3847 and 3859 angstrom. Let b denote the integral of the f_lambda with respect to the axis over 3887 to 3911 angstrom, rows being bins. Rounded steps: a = 302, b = 550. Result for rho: 550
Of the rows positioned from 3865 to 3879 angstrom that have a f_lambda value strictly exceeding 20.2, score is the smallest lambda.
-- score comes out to 3866.0 angstrom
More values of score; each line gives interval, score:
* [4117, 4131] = 4118.0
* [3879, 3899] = 3880.0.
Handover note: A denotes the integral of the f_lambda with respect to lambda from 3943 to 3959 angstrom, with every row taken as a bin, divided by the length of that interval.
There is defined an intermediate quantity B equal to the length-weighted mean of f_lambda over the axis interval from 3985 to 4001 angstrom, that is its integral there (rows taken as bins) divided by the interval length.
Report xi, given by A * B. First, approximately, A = 22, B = 20.6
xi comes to 463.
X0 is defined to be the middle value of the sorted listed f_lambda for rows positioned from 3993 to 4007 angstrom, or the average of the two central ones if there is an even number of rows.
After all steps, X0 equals 20.3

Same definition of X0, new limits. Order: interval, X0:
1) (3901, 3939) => 21.8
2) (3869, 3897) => 24.4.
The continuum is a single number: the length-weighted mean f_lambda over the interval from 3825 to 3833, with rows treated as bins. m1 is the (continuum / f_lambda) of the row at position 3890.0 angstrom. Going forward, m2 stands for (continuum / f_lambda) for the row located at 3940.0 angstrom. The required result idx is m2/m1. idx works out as 1.1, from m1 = 1.00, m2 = 1.08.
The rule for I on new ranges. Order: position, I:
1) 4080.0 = 3.04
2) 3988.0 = 3.03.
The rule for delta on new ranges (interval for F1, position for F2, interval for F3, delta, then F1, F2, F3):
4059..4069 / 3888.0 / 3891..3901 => -9.27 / 19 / 25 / 23.4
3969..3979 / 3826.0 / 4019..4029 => -9.15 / 24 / 24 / 20.0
